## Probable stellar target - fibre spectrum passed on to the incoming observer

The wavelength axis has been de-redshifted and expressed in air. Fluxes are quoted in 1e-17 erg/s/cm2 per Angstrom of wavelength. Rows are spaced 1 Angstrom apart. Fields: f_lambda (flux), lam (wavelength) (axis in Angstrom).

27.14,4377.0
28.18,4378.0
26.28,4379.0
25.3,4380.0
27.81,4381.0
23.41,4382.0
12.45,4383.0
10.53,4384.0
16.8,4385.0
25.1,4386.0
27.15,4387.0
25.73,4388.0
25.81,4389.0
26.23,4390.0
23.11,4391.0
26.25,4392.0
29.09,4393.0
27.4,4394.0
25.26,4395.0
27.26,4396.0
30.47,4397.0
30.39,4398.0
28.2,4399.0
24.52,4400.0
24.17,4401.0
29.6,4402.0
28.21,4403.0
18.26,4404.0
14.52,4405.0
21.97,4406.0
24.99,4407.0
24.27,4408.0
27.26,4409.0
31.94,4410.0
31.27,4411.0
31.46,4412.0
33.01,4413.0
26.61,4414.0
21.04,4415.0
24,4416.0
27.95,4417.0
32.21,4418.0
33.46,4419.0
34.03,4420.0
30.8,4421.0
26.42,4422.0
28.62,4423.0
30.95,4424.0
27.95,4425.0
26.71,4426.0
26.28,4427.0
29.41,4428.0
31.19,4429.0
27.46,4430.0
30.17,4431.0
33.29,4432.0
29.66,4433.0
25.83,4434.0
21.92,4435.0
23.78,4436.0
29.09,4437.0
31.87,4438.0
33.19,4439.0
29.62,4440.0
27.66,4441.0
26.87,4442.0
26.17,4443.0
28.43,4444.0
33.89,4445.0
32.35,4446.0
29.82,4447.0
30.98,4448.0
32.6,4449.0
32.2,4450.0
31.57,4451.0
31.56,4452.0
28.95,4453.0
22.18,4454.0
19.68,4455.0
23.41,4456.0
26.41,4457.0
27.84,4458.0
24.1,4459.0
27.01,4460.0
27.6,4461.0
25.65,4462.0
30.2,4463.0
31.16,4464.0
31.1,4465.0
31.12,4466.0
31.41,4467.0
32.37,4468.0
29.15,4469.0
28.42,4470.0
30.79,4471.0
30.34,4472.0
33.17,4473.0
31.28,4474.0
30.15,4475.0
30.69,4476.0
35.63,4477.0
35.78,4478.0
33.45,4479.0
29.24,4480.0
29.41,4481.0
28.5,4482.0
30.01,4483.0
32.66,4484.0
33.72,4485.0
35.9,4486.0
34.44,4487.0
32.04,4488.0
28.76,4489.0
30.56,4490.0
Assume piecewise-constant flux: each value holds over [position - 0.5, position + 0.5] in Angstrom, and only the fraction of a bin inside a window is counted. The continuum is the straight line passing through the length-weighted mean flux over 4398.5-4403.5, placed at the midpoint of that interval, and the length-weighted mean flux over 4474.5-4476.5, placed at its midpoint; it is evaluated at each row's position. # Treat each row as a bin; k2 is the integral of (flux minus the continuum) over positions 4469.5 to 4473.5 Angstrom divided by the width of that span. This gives 0.4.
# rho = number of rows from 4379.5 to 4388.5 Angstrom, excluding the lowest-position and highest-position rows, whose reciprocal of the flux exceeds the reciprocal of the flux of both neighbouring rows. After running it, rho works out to 1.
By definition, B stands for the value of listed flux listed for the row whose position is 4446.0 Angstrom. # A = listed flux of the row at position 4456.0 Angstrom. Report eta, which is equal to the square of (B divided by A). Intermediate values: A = 23.41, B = 32.35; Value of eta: 1.9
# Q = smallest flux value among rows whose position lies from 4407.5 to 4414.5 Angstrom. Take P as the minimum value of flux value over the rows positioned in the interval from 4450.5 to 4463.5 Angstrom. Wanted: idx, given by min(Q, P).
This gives 20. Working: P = 19.68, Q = 24.27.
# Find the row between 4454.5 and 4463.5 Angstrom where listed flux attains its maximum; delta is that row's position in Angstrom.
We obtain 4463.0 Angstrom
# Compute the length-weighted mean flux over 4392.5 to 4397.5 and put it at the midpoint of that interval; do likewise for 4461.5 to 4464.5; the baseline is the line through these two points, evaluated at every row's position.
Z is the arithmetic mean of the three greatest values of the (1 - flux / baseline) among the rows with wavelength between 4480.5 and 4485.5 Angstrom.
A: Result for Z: 0.00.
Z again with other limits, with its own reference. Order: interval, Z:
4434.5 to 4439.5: 0.13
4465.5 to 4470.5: -0.02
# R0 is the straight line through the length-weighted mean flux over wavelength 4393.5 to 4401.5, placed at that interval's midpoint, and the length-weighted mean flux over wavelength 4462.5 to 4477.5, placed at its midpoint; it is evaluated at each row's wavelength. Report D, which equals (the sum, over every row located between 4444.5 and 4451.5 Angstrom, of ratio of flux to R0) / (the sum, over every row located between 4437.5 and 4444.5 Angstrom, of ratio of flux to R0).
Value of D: 1.08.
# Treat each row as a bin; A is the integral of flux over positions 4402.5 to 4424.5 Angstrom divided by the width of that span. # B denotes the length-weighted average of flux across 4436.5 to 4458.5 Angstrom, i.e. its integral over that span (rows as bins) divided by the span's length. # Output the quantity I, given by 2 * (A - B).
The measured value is -3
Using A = 27.4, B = 28.9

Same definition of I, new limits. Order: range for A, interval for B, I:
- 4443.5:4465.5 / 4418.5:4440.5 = -1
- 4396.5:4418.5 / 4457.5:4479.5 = -7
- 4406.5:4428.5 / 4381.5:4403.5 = 8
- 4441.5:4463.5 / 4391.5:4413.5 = 3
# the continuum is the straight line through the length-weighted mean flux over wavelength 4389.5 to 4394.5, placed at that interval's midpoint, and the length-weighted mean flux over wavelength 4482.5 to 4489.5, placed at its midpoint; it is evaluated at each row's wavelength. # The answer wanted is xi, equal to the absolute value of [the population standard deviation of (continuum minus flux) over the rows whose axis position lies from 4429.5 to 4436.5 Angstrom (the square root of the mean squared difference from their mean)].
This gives 3.7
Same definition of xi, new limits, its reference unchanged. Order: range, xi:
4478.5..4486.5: 2.4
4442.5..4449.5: 2.4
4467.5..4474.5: 1.5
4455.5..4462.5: 1.5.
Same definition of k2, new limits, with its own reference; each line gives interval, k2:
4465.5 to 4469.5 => 1.0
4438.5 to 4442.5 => 0.5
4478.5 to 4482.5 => -0.5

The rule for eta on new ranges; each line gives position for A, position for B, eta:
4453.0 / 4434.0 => 0.8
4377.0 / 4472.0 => 1.2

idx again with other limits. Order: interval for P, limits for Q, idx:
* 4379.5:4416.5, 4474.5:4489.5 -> 11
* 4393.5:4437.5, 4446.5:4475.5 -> 15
